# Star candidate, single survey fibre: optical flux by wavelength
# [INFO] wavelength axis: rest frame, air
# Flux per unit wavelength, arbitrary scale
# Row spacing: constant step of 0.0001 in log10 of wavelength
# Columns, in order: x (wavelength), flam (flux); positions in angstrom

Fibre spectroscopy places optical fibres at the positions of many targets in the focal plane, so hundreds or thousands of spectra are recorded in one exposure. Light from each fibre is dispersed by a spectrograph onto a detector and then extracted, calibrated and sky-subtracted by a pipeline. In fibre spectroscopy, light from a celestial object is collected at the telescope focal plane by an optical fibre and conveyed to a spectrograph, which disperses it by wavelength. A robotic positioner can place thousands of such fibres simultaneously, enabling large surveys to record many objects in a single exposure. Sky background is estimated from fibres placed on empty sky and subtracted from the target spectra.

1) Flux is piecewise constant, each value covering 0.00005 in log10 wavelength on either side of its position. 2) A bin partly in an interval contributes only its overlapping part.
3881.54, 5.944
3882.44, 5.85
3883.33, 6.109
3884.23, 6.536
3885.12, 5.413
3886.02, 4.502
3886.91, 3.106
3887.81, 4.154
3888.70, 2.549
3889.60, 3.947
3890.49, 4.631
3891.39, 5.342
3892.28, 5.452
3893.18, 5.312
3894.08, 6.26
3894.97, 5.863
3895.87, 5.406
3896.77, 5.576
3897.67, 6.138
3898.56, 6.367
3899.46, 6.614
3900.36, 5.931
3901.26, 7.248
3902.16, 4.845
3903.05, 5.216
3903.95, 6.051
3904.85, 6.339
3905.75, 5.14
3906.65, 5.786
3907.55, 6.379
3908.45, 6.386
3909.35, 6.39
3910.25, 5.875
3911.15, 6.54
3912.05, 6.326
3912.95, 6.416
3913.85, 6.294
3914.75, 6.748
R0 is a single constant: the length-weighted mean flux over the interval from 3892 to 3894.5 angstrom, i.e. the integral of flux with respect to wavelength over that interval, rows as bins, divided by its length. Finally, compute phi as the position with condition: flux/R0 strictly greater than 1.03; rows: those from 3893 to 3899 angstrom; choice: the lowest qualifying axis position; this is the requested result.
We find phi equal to 3894.08 angstrom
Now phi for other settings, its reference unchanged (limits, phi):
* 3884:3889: 3884.23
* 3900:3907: 3900.36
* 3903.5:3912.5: 3903.95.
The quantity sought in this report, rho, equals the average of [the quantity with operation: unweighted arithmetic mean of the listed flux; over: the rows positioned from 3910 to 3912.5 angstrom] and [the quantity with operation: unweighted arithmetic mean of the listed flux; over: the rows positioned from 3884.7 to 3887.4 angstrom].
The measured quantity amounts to 5.29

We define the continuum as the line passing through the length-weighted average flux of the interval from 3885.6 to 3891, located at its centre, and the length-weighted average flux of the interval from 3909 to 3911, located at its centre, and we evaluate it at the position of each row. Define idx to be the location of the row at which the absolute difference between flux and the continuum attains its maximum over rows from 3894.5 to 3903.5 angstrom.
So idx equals 3901.26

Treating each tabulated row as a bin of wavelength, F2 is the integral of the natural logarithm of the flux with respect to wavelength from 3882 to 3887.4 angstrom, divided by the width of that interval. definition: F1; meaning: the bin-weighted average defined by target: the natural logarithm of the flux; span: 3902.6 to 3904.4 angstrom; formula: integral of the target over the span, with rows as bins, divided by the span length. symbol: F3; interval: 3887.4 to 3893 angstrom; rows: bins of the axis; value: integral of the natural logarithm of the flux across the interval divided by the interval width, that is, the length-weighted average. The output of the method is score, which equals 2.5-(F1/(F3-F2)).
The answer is 12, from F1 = 1.73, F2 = 1.63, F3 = 1.45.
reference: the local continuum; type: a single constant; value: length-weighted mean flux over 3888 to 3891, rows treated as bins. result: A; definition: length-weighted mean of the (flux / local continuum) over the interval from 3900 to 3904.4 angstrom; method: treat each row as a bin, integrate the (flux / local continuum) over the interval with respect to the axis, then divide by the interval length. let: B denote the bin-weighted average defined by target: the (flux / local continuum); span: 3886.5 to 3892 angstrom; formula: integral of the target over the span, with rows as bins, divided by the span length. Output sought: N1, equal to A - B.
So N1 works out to 0.49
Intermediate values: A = 1.55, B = 1.06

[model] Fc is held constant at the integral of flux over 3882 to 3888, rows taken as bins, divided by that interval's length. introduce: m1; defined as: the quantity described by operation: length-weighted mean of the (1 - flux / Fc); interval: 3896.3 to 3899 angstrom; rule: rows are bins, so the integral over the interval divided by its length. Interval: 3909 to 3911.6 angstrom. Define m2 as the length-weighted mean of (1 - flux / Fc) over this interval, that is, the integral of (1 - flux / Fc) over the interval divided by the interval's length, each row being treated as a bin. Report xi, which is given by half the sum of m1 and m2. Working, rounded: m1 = -0.17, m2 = -0.22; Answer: -0.197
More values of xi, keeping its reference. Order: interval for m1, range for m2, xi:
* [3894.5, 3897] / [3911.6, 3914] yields -0.167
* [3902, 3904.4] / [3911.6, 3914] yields -0.148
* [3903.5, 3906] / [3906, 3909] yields -0.171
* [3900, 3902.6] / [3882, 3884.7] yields -0.186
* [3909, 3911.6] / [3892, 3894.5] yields -0.164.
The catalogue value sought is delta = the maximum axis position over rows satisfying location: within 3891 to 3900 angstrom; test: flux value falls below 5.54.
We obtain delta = 3895.87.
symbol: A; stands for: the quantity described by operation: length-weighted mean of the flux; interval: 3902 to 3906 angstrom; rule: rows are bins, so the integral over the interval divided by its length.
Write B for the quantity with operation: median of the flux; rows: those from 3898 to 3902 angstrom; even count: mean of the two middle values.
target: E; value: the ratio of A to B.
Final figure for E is 0.86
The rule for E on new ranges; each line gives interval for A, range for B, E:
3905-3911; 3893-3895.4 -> 1.03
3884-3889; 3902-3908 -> 0.75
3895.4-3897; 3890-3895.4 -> 1.01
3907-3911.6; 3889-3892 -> 1.36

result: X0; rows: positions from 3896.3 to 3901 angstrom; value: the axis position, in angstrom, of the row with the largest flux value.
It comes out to 3899.46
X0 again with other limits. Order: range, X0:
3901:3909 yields 3901.26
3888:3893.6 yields 3892.28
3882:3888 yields 3884.23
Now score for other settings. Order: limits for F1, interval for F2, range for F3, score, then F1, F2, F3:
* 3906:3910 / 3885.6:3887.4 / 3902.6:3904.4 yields -2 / 1.82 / 1.32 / 1.73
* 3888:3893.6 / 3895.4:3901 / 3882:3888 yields 10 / 1.48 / 1.79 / 1.61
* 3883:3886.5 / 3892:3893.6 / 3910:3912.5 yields -8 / 1.71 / 1.68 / 1.84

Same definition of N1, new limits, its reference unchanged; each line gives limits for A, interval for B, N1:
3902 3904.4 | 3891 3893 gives 0.01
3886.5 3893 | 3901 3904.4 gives -0.41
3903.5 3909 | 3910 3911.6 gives -0.06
